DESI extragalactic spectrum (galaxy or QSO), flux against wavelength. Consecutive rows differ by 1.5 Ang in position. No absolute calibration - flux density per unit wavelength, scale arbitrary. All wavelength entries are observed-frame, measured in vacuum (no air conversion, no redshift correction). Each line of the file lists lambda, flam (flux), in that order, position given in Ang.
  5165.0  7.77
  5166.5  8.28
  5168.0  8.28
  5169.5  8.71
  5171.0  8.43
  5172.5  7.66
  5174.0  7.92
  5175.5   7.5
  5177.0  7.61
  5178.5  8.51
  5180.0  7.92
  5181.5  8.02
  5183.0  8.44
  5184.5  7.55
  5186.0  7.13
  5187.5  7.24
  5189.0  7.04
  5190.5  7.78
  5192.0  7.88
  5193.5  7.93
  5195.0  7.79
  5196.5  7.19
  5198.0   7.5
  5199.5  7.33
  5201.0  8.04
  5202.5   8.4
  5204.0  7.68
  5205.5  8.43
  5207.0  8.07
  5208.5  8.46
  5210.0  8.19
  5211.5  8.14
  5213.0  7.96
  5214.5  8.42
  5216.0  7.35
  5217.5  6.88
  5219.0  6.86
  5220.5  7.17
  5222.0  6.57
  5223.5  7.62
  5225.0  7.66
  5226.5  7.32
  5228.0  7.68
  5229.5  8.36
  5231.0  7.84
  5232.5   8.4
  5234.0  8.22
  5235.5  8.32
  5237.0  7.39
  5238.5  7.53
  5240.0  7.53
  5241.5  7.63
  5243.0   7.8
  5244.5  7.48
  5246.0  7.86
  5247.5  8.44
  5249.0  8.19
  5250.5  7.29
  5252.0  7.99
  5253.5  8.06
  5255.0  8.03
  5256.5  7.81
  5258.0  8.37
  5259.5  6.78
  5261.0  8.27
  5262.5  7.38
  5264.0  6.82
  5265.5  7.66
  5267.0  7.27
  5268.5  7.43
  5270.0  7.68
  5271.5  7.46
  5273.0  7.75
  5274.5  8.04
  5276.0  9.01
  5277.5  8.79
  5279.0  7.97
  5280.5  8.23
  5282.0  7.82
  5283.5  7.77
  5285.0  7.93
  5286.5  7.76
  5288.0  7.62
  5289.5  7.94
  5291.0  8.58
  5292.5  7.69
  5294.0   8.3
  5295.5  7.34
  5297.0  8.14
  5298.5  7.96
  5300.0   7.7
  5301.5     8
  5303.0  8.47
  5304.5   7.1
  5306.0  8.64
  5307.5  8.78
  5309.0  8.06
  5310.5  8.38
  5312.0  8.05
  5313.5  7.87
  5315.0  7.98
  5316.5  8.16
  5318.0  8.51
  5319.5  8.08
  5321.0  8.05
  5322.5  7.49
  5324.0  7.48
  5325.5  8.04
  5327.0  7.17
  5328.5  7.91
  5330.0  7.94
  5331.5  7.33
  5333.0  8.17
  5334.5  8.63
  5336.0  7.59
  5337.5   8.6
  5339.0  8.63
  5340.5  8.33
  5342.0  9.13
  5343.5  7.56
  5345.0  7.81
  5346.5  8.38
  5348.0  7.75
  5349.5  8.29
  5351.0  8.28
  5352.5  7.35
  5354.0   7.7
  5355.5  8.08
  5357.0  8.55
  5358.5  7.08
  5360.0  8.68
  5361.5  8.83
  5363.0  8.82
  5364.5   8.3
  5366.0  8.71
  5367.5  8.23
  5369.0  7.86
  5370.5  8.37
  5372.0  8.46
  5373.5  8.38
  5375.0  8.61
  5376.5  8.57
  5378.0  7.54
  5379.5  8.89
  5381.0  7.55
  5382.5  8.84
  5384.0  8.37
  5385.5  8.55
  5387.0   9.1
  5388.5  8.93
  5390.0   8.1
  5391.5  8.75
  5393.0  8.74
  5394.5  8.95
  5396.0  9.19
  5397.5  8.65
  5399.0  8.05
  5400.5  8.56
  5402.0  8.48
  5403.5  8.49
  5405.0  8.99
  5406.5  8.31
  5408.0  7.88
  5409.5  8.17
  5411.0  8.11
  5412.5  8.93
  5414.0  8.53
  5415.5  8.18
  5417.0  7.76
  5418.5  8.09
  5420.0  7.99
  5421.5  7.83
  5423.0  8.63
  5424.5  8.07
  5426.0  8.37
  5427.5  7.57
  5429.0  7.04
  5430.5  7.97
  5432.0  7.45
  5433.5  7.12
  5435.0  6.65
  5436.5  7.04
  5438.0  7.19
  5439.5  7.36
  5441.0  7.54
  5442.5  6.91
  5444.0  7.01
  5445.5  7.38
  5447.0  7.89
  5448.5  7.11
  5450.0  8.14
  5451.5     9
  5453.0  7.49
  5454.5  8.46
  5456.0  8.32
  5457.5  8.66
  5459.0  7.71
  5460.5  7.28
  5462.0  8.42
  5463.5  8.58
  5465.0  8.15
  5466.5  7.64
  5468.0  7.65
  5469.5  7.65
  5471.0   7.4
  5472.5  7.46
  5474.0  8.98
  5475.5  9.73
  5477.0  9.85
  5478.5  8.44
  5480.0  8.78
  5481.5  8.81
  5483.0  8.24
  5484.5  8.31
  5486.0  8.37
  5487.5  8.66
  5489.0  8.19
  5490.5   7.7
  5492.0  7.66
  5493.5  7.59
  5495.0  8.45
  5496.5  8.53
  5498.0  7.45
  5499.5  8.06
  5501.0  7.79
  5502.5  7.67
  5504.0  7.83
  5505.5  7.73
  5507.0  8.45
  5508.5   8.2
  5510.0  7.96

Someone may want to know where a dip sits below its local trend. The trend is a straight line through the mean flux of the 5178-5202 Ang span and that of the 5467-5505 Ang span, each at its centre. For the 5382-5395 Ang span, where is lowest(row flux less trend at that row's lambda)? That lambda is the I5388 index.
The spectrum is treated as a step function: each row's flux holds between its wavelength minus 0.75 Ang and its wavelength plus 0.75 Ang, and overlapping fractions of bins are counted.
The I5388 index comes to 5390.0 Ang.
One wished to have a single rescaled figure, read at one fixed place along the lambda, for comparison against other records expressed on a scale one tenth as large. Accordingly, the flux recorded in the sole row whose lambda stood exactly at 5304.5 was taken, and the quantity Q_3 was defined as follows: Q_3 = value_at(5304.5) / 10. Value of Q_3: 0.71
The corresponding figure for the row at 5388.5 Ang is 0.89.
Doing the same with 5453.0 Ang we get 0.75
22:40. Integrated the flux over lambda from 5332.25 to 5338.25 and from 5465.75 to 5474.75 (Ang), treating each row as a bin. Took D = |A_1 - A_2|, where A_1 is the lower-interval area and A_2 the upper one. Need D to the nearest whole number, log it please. 21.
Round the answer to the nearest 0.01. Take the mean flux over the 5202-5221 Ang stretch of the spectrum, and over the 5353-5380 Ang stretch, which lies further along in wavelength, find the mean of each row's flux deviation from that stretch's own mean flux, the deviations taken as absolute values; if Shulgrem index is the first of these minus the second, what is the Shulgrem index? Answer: 7.47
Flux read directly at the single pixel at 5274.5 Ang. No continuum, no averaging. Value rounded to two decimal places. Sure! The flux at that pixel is 8.04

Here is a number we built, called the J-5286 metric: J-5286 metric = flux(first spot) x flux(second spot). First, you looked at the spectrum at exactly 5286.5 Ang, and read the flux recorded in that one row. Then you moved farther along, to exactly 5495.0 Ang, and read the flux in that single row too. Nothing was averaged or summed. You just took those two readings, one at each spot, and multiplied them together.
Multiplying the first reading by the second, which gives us 65.6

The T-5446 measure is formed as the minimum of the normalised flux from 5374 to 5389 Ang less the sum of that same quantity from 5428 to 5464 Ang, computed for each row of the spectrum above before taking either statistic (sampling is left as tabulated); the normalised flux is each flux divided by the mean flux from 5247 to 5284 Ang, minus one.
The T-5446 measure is 0.6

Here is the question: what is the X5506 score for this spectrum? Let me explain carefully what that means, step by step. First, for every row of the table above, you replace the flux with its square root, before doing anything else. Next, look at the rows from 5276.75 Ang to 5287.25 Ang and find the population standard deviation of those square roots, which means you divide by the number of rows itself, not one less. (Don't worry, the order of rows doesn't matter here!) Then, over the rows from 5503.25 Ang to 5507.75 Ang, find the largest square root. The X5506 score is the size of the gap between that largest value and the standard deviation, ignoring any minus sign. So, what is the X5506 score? 2.85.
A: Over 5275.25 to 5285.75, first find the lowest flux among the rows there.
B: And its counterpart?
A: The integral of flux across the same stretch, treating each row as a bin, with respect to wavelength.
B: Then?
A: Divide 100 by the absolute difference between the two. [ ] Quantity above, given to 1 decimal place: 1.3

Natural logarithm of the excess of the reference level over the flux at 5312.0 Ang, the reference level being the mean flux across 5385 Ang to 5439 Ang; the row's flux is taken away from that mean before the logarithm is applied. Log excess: -2.1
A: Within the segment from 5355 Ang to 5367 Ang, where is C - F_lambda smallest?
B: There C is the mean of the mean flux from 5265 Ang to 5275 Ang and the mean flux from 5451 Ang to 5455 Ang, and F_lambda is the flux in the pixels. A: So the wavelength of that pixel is 5361.5 Ang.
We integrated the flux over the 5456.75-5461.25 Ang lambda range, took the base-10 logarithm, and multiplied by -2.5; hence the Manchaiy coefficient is -3.87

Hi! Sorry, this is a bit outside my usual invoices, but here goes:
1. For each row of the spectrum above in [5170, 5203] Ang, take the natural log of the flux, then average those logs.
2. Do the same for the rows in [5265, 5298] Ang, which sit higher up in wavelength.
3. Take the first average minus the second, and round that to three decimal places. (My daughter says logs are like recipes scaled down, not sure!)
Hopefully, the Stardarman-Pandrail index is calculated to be -0.020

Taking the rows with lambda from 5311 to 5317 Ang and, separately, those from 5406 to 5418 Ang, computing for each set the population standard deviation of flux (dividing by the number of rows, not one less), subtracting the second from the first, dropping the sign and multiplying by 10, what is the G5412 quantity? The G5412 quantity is 2.4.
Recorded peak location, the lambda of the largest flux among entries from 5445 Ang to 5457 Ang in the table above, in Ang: 5451.5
